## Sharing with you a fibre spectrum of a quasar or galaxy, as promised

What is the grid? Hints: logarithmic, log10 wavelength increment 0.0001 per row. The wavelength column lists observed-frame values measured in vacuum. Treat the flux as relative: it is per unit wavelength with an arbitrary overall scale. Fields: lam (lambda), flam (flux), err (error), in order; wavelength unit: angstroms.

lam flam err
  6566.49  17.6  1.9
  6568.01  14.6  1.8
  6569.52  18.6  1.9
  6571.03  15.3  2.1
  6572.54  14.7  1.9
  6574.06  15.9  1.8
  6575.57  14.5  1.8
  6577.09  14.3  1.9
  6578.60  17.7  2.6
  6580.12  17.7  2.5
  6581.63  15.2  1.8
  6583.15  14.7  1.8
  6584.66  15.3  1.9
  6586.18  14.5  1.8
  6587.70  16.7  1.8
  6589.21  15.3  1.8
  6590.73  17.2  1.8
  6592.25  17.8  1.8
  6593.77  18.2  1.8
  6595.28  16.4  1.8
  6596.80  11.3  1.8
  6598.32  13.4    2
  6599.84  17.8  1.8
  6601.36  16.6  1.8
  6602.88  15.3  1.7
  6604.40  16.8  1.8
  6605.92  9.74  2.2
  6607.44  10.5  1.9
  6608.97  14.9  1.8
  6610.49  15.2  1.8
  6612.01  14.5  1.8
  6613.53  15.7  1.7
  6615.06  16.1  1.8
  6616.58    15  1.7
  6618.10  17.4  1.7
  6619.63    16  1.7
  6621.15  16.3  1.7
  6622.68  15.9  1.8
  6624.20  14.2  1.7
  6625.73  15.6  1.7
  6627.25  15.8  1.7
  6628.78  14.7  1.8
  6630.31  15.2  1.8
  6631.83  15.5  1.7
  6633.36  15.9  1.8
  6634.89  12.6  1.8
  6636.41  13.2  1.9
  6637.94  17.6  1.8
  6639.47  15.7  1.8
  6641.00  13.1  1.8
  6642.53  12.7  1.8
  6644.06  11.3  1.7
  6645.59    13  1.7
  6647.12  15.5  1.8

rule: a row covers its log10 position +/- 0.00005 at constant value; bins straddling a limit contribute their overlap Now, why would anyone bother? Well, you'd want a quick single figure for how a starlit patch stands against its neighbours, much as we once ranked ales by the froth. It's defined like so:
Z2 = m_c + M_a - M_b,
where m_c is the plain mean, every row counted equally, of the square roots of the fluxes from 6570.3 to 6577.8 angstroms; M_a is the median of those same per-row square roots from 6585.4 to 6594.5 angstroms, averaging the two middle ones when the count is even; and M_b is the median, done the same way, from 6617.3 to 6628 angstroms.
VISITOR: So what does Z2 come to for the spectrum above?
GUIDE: 3.99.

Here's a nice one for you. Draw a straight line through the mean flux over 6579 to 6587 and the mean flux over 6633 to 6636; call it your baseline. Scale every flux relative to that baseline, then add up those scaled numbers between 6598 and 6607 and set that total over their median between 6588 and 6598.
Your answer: 5.4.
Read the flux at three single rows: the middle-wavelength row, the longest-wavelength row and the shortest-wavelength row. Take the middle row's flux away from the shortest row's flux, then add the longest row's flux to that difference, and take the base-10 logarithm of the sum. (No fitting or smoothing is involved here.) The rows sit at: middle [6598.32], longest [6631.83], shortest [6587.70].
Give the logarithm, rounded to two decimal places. 1.27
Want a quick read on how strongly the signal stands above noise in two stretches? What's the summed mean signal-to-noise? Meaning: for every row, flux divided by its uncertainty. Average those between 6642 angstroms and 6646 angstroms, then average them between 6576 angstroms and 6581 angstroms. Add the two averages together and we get 14.3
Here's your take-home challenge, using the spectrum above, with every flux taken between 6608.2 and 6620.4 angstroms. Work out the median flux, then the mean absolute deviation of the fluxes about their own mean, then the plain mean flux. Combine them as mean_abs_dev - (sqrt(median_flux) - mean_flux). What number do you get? 12.4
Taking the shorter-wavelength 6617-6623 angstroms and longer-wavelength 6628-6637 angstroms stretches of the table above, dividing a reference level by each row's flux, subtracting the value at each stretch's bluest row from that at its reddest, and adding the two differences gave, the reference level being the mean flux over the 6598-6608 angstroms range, 0.19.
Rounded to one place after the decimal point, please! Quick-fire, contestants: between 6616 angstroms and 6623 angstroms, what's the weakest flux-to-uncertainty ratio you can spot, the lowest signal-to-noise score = 8.8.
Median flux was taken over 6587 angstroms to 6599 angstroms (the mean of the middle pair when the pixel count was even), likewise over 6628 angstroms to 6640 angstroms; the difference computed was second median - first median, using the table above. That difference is -1.2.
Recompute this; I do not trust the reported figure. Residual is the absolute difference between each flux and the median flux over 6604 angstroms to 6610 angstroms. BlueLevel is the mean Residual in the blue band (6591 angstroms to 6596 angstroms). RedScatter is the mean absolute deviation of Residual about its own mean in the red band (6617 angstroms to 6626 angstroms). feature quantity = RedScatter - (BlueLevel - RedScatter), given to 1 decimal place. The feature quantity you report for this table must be -3.4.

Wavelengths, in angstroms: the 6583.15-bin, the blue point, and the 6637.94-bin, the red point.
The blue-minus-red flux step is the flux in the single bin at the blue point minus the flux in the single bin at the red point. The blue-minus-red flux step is -3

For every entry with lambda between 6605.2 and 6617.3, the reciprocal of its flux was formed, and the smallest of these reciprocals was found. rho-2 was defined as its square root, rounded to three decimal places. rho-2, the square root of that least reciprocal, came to 0.249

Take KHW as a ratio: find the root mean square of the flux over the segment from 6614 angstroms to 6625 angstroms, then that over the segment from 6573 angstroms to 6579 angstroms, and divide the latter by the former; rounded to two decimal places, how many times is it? 0.99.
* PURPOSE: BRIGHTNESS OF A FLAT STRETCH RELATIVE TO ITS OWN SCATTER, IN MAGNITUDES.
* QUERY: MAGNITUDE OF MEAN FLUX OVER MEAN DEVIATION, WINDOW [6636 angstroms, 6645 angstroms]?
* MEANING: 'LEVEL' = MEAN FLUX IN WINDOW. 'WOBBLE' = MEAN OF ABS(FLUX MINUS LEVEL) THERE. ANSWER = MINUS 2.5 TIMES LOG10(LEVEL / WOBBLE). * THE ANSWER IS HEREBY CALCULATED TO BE -2.2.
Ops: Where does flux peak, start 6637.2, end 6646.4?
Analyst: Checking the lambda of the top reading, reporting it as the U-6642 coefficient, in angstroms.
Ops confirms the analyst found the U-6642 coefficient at 6637.94 angstroms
